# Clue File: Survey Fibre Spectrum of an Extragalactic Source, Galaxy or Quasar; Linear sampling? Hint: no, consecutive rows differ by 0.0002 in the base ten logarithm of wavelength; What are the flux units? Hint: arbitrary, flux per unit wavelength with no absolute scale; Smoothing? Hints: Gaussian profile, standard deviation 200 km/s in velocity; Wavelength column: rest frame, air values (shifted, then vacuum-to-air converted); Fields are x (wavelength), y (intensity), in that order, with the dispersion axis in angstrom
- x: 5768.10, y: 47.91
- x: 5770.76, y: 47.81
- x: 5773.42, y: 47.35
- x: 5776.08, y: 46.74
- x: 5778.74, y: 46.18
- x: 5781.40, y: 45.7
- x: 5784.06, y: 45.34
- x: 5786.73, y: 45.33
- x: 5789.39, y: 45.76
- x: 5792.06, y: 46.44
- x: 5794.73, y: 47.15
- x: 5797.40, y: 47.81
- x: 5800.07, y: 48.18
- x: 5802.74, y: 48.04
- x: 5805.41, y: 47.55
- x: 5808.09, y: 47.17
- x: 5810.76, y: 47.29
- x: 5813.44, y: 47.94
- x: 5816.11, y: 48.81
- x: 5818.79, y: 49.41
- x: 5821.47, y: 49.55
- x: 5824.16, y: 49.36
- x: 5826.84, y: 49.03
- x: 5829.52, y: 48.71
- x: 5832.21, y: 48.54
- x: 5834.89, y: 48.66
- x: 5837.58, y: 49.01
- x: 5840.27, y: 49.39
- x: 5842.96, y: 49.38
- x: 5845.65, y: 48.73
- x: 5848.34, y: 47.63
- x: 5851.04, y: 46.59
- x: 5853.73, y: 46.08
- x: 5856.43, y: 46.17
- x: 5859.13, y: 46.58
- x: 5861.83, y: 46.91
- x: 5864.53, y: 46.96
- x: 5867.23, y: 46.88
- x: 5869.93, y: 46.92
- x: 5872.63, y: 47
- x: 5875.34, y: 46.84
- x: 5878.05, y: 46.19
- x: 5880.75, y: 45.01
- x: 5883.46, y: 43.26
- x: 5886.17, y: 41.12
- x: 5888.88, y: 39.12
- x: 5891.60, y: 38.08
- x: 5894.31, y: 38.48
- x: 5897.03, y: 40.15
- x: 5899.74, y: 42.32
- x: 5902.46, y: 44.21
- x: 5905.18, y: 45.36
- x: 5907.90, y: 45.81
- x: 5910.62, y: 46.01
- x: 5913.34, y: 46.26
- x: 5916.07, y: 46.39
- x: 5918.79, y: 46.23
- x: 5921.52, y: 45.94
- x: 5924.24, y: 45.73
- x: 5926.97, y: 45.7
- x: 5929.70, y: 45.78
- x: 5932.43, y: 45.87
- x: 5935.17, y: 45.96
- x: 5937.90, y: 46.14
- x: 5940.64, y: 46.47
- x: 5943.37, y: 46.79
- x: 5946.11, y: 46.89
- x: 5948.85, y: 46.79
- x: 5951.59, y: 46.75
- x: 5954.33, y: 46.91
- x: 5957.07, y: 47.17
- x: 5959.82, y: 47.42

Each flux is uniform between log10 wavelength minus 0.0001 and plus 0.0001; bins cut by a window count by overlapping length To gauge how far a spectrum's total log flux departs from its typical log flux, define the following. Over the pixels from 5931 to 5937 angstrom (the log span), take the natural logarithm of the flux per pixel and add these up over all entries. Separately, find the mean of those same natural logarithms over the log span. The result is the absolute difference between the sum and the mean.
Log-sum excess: 3.83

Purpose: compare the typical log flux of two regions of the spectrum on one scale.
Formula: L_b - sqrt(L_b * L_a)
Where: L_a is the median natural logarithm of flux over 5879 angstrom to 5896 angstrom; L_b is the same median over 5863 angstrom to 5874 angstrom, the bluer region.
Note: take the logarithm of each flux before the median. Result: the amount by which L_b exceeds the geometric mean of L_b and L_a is 0.08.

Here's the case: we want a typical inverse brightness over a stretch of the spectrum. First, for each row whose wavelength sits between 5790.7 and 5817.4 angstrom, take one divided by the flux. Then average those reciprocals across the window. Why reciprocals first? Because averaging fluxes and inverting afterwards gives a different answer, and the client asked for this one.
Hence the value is 0.0210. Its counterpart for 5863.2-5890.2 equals 0.0223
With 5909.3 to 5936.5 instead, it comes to 0.0217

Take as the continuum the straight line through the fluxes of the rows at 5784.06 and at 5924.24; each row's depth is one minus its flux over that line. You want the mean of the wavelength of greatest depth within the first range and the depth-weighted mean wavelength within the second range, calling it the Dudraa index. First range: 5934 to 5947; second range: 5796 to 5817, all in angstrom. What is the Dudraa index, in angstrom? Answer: 5871.0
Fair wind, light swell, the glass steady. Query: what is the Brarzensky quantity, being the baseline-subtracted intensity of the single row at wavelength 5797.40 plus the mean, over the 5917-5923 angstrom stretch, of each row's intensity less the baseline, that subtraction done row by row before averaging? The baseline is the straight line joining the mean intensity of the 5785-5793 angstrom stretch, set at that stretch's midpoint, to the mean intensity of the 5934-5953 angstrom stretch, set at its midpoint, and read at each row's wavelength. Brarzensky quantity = 2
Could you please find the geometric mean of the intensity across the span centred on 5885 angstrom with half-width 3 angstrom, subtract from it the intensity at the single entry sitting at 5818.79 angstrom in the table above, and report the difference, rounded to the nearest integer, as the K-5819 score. -7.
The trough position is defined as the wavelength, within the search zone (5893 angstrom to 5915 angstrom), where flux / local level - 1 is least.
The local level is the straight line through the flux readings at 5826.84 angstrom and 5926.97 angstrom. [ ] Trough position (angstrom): 5894.31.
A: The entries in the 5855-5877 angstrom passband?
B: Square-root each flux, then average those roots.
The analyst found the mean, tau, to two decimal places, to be 6.84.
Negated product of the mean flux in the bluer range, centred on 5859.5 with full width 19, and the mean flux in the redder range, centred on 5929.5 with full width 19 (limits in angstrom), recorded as -2138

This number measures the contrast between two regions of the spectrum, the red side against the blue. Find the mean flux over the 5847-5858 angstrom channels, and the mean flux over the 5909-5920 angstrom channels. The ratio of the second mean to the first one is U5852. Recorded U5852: 0.99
